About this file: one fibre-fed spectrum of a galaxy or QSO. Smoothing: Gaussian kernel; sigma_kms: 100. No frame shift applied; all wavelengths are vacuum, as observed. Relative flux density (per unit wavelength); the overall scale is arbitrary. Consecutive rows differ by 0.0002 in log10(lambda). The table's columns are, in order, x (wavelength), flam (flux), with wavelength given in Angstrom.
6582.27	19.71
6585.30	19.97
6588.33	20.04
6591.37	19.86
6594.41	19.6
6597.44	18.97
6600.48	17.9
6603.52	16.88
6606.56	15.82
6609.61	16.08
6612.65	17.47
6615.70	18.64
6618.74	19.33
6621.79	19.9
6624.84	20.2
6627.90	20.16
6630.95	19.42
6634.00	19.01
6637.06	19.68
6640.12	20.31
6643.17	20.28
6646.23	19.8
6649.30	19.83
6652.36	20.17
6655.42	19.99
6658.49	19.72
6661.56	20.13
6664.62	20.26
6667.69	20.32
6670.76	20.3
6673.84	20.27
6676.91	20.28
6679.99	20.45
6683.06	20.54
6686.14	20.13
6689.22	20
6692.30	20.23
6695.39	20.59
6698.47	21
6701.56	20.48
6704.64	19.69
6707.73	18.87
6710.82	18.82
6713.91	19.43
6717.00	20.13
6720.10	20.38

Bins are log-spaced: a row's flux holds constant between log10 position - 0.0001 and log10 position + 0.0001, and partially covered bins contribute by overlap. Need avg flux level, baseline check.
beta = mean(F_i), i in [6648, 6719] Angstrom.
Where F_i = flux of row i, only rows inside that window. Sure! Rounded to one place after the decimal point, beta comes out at 20.1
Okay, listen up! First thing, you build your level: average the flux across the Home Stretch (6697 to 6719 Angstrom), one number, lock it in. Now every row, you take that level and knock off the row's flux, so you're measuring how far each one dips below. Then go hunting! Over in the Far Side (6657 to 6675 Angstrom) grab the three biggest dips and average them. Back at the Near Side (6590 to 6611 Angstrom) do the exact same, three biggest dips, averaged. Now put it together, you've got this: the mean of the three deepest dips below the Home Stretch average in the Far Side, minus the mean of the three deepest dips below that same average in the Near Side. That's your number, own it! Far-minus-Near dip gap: -4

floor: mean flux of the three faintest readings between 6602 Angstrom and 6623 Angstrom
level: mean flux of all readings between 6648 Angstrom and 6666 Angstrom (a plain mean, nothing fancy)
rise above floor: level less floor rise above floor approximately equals 3.8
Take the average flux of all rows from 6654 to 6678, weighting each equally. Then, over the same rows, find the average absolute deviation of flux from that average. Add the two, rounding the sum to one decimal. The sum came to 20.3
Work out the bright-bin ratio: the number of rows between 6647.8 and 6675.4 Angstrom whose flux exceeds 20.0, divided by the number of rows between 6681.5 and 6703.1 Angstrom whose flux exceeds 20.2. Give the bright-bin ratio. 1.20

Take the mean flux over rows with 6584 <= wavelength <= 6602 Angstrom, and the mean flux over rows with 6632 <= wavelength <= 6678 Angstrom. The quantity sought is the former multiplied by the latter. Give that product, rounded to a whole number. 388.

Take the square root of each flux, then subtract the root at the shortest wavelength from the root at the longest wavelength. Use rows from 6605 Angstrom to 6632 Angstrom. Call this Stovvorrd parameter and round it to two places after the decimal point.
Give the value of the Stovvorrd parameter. 0.43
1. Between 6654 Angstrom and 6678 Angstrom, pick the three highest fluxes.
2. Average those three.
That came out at 20.3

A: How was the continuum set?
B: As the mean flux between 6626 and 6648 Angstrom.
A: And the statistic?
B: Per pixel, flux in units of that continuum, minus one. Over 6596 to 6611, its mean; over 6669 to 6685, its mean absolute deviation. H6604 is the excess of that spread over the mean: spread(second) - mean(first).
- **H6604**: 0.14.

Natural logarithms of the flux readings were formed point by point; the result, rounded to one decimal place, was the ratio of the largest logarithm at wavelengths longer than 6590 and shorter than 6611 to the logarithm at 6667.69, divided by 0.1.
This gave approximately 9.9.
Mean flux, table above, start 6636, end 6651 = 20.0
